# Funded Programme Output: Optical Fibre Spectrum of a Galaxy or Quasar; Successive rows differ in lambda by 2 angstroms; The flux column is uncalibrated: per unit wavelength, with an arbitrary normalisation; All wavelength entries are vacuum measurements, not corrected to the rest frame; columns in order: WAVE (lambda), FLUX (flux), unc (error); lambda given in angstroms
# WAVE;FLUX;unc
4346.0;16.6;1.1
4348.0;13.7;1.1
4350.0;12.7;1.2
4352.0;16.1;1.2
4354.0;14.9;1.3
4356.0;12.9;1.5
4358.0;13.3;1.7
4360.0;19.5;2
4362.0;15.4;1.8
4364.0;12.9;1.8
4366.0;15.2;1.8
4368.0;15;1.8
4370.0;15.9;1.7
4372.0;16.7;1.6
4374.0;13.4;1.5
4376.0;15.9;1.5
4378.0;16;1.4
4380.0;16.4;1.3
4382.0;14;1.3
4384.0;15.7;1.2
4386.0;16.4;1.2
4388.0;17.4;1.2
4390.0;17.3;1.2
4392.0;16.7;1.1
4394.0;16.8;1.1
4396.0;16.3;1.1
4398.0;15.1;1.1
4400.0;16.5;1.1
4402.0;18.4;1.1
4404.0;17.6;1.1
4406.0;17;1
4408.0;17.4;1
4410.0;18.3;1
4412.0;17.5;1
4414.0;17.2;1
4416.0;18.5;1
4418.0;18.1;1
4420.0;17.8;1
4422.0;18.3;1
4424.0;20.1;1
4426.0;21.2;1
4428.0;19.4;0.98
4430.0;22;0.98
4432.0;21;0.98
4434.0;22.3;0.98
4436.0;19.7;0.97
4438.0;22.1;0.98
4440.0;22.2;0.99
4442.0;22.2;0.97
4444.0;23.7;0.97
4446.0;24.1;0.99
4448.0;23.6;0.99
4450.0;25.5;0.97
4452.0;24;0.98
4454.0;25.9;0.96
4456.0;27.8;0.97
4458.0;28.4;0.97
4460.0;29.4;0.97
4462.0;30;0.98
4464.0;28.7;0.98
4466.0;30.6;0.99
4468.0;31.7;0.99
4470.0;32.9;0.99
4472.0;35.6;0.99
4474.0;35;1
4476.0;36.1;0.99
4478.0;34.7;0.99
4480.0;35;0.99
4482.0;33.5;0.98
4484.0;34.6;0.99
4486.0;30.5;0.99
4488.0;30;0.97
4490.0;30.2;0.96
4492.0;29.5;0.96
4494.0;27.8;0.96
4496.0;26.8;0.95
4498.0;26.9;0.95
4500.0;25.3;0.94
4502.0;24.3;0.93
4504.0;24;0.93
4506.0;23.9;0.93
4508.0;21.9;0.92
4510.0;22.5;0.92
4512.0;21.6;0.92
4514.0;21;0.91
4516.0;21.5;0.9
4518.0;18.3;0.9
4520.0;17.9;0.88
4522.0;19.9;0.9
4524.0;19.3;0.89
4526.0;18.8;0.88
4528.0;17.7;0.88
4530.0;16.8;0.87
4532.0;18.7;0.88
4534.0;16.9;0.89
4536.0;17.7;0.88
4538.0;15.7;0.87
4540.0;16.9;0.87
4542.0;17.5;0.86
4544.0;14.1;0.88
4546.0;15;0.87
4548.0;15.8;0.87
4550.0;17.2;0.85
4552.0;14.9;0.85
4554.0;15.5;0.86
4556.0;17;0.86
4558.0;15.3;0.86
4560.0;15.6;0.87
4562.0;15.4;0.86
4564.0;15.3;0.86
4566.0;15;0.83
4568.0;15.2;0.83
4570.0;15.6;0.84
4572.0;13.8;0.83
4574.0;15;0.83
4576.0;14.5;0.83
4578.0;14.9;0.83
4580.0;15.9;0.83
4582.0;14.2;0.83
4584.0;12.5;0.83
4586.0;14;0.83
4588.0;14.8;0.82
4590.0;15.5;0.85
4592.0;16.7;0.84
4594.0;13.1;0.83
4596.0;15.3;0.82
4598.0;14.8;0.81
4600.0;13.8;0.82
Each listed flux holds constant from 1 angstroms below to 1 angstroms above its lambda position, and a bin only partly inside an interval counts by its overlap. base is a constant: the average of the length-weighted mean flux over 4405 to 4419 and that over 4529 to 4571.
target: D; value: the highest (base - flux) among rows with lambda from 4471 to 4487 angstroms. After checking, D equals -13.6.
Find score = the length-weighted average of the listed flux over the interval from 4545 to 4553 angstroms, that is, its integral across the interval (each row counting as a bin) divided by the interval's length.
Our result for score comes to 15.7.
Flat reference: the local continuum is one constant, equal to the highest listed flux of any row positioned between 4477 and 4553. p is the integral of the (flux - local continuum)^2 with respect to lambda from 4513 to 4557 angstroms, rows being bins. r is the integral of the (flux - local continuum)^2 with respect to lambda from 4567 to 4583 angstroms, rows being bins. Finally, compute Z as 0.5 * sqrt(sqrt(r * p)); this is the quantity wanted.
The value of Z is 49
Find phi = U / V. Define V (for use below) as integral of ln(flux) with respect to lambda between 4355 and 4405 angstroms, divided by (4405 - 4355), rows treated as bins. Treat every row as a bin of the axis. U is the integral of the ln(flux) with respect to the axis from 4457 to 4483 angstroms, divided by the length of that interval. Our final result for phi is 1.26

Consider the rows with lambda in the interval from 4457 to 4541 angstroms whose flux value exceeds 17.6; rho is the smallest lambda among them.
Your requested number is 4458.0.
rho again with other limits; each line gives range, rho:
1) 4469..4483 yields 4470.0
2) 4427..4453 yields 4428.0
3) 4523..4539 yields 4524.0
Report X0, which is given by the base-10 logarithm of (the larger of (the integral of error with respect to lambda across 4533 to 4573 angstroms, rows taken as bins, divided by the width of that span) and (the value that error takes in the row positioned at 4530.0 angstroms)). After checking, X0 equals -0.06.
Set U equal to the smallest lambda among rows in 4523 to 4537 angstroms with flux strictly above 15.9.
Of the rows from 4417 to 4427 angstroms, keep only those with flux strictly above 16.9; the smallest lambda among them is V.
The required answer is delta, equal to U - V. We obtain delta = 106 angstroms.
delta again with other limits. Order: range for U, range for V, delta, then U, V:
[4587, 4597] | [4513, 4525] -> 78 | 4592.0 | 4514.0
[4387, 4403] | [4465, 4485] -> -78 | 4388.0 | 4466.0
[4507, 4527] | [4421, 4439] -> 86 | 4508.0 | 4422.0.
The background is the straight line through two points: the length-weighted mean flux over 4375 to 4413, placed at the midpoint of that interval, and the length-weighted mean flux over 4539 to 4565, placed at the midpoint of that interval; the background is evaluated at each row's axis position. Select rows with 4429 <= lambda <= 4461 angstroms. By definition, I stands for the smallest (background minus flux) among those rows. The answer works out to -13.1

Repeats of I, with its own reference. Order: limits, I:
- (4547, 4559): -1.4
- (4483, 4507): -18.4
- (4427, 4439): -5.8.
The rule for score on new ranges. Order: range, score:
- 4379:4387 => 15.6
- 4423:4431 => 20.7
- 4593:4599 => 14.4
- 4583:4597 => 14.6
